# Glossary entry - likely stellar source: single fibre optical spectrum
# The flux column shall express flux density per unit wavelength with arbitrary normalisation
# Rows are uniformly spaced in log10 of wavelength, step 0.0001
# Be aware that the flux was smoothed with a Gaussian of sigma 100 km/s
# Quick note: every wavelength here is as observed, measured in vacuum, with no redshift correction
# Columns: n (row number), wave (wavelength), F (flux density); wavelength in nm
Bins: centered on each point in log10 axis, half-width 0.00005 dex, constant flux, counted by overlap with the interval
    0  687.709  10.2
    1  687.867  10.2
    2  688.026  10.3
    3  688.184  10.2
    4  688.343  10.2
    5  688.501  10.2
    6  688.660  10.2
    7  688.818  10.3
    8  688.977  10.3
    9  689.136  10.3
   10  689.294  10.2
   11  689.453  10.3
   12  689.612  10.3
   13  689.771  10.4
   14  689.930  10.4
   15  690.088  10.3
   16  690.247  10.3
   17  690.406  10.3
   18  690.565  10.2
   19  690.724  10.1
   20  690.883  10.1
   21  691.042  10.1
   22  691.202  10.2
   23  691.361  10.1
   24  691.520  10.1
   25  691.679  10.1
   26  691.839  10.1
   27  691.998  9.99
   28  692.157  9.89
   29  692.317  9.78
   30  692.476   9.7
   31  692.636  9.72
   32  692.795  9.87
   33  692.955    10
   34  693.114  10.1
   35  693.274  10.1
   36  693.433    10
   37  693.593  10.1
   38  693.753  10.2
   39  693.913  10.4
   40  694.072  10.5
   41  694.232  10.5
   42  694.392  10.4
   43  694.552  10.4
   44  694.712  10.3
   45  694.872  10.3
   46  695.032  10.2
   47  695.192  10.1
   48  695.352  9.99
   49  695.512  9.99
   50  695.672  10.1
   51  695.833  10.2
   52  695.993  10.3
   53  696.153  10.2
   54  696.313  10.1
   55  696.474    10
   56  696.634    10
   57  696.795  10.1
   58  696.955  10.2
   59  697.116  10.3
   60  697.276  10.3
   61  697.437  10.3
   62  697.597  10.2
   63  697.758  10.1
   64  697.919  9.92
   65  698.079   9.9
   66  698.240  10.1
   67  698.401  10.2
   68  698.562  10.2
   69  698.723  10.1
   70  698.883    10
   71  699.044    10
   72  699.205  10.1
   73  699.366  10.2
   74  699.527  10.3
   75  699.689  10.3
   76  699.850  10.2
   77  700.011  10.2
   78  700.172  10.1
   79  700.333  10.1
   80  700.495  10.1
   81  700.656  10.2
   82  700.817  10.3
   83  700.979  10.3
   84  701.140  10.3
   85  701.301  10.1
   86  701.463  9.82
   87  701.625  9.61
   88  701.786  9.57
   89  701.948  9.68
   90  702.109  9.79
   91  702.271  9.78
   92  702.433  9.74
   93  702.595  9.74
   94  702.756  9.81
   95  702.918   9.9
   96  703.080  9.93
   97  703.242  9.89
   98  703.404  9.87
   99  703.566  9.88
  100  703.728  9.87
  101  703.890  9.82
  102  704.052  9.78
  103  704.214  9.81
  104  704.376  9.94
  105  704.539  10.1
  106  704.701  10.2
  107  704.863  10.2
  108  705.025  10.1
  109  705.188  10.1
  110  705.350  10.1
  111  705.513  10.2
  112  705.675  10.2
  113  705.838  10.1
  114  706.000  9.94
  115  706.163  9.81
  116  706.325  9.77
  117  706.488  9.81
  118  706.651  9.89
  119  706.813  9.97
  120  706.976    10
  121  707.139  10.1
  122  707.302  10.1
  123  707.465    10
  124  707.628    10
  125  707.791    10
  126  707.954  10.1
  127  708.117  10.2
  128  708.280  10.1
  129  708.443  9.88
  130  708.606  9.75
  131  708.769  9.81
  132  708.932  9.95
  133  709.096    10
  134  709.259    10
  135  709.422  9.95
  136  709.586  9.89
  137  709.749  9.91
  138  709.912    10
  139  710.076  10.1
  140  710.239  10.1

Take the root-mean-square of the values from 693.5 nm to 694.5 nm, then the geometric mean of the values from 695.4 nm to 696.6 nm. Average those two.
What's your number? 10.2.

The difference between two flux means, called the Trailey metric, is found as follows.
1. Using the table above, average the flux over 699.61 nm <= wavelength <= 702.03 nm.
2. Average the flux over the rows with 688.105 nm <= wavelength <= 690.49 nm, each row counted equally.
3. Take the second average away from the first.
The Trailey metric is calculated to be -0.22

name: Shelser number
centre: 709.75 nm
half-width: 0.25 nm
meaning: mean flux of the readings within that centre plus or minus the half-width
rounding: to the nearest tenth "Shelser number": 9.9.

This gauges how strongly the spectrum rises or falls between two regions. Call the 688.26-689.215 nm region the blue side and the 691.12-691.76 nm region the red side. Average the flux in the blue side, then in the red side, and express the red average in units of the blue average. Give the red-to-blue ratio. 0.99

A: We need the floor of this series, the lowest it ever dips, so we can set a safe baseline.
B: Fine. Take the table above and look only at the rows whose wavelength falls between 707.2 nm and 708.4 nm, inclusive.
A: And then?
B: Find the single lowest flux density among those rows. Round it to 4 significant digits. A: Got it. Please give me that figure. 10.00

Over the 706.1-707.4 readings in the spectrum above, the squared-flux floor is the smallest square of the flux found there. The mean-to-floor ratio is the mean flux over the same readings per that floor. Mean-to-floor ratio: 0.104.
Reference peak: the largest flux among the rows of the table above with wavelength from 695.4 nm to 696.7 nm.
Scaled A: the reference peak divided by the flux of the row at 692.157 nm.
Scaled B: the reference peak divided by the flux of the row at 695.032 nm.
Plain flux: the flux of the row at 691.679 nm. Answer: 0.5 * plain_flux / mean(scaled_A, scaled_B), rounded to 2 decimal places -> 4.92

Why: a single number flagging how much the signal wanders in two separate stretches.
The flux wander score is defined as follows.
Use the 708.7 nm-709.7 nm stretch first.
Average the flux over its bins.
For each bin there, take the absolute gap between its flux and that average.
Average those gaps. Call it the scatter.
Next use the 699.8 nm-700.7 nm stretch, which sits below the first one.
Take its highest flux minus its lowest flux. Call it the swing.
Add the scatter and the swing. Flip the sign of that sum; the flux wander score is -0.156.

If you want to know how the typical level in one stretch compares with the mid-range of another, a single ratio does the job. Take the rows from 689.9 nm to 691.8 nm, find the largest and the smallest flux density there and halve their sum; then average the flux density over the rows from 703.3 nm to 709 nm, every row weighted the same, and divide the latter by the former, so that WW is 0.974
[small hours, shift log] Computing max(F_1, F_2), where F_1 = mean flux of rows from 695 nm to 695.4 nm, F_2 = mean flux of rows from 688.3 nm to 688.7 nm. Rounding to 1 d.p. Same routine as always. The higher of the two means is 10.2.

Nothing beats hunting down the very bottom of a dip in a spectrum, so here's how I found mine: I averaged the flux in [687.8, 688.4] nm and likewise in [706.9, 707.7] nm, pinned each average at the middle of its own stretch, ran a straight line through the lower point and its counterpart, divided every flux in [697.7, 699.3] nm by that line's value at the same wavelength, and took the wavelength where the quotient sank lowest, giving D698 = 698.079 nm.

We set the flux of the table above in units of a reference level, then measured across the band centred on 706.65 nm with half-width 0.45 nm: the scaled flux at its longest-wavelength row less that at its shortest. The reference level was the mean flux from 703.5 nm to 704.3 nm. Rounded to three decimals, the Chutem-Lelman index 0.023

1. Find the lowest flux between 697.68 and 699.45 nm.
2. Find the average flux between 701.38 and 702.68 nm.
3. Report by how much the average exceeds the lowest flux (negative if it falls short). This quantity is -0.18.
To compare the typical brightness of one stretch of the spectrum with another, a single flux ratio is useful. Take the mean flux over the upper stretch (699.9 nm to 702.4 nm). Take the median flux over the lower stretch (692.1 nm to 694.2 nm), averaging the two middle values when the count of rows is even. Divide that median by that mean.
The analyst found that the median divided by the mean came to 1.00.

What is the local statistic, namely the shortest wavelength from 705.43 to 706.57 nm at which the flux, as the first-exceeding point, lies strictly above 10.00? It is 705.513 nm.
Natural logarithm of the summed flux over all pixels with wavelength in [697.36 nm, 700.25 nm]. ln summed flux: 5.206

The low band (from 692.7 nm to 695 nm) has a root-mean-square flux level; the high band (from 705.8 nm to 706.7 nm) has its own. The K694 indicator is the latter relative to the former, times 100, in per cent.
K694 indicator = 97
